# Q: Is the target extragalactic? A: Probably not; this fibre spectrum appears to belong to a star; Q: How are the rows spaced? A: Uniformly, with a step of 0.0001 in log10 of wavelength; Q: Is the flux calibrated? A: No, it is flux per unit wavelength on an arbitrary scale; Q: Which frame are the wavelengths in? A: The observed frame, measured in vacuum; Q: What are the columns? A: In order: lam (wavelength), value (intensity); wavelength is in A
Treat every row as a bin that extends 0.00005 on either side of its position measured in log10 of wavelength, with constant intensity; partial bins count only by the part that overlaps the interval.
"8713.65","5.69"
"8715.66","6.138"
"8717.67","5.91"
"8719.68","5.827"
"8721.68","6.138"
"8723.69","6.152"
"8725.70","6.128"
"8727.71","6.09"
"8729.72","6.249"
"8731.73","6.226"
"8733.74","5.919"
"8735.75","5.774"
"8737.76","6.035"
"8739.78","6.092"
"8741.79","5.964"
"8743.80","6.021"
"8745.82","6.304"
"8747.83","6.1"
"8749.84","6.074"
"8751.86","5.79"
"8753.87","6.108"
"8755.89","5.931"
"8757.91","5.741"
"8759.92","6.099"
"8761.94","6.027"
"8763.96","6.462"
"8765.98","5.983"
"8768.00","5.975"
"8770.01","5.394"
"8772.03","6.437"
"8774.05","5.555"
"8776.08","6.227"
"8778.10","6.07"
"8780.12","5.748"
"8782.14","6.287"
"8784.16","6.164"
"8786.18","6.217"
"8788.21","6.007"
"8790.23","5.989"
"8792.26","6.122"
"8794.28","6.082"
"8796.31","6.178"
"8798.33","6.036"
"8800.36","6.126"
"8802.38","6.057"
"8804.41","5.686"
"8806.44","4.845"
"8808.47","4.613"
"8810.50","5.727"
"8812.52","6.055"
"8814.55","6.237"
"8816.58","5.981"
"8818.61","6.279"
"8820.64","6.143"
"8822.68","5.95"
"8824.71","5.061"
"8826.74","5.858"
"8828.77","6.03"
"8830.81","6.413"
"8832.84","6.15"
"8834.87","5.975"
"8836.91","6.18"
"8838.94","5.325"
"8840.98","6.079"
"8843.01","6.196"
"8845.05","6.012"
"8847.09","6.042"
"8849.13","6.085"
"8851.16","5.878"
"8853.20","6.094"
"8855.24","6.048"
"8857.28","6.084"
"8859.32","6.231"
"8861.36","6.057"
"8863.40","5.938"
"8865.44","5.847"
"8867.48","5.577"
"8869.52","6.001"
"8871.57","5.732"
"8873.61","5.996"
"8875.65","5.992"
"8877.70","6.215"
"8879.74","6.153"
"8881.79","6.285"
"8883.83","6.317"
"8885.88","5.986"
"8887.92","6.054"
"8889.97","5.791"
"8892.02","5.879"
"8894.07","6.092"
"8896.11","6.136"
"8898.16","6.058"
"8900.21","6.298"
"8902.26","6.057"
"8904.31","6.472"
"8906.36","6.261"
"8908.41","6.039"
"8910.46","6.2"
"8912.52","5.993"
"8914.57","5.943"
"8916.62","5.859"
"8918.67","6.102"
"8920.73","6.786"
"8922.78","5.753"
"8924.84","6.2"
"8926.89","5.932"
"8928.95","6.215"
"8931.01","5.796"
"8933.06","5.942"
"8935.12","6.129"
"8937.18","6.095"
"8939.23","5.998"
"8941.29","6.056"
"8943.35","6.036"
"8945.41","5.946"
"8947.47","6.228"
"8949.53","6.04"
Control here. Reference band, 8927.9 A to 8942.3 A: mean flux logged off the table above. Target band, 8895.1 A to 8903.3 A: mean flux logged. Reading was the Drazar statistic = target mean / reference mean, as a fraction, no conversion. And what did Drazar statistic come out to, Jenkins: 1.02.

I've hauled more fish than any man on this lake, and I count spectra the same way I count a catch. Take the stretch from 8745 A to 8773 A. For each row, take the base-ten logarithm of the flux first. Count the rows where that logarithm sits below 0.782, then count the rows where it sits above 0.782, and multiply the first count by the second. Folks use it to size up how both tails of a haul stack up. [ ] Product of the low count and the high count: 49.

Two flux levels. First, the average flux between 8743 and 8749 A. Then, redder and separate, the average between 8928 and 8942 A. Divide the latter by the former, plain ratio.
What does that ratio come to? 0.982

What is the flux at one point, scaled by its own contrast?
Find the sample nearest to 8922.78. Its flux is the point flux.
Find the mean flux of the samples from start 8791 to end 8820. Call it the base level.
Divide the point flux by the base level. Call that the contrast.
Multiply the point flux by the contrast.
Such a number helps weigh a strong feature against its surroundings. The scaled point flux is 5.6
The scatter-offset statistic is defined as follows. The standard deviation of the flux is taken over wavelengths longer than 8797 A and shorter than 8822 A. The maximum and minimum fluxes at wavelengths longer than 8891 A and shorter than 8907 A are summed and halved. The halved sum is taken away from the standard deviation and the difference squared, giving 32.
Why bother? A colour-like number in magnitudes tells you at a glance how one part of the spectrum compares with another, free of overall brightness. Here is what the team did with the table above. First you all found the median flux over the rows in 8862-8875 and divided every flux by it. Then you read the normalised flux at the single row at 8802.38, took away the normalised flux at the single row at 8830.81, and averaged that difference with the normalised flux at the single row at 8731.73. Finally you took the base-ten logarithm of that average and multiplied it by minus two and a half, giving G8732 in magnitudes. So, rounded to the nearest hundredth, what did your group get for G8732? 0.76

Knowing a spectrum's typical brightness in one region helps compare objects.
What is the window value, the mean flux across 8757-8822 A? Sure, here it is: 5.95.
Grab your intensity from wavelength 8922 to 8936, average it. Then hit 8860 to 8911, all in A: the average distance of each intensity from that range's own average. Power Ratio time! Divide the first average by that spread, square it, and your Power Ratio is 1630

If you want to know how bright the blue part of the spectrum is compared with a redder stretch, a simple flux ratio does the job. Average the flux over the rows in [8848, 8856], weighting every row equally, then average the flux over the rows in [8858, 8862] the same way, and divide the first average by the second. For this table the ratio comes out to 0.98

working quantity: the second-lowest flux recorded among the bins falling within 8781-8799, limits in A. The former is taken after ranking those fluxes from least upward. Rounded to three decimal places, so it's 6.007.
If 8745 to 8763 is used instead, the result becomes 5.790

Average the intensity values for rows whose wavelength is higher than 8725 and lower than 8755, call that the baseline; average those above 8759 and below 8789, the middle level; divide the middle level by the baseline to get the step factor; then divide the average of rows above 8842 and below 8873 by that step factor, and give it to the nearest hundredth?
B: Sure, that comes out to 6.00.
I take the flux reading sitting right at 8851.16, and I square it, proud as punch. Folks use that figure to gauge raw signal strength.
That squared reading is 35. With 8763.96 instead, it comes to 42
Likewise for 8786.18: 39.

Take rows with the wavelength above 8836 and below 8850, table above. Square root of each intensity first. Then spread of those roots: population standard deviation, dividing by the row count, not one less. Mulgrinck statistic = 0.058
